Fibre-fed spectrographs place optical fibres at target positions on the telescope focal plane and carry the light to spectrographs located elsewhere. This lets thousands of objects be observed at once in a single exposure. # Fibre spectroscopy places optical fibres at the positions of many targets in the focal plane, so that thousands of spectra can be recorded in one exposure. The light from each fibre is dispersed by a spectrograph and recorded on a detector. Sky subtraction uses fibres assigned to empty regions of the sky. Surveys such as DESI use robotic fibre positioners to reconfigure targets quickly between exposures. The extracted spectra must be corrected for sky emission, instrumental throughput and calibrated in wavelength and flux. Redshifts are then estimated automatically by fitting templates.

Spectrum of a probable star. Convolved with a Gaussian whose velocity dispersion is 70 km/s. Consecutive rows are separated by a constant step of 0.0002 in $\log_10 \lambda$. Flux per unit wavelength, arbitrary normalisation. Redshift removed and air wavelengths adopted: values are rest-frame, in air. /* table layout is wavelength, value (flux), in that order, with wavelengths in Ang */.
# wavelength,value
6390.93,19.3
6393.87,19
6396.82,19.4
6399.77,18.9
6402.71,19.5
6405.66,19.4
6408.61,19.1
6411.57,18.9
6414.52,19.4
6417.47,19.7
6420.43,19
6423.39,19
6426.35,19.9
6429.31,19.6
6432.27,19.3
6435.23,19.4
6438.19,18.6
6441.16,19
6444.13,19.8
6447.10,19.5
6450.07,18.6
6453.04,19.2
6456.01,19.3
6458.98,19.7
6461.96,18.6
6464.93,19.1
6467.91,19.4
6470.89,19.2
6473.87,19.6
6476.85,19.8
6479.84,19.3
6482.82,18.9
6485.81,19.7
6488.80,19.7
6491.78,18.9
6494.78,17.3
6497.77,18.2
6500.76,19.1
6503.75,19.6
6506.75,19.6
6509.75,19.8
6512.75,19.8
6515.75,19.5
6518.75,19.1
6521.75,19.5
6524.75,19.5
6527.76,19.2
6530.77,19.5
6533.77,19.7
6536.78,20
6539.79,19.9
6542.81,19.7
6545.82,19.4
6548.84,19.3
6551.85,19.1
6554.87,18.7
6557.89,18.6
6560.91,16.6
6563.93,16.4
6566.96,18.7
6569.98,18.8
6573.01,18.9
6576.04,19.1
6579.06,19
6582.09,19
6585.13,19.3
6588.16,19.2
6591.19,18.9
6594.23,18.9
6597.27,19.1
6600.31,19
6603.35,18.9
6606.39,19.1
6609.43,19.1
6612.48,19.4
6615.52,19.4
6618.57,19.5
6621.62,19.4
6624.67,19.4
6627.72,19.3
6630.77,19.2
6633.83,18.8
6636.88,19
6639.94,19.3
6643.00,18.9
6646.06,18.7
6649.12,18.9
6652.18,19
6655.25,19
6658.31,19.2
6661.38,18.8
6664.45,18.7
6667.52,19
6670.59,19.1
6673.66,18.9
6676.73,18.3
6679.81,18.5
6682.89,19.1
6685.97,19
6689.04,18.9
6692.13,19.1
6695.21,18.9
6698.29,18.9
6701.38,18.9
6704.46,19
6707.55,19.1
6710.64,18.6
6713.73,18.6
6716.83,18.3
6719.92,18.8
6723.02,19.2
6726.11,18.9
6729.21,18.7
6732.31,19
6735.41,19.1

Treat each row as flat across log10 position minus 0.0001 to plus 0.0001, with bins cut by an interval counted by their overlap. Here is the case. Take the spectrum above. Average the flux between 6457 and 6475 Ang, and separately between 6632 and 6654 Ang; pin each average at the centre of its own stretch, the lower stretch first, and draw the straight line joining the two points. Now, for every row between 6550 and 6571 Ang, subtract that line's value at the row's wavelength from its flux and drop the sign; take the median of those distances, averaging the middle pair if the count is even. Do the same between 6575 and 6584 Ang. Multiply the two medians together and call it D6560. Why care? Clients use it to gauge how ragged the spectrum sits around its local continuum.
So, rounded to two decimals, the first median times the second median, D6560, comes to 0.02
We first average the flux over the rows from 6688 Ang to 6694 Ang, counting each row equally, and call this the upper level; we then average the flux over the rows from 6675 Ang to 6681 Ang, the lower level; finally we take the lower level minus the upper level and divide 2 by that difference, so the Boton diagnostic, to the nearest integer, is -3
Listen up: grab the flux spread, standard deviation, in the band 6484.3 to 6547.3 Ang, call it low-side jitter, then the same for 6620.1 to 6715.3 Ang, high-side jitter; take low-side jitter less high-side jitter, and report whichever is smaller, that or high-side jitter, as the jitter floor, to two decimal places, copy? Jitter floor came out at 0.25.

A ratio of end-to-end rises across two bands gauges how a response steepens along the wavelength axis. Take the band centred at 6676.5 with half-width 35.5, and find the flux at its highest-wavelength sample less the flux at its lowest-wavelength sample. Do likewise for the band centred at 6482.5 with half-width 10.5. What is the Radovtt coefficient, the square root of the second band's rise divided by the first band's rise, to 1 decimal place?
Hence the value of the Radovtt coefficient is 1.5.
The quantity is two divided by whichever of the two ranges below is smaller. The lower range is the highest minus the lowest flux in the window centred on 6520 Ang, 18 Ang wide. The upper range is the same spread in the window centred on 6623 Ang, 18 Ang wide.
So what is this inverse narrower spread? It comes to 6.7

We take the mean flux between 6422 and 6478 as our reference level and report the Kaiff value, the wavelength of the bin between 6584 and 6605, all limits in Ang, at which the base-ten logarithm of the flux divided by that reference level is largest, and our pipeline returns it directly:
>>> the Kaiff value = 6585.13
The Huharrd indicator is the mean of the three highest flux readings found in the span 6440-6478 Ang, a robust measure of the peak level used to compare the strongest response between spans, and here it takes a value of 19.8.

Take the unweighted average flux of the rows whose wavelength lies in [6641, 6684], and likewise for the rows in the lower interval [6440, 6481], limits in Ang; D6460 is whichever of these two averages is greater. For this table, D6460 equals 19.3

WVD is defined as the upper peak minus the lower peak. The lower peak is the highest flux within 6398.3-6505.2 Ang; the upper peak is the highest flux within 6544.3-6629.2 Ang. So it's -0.4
